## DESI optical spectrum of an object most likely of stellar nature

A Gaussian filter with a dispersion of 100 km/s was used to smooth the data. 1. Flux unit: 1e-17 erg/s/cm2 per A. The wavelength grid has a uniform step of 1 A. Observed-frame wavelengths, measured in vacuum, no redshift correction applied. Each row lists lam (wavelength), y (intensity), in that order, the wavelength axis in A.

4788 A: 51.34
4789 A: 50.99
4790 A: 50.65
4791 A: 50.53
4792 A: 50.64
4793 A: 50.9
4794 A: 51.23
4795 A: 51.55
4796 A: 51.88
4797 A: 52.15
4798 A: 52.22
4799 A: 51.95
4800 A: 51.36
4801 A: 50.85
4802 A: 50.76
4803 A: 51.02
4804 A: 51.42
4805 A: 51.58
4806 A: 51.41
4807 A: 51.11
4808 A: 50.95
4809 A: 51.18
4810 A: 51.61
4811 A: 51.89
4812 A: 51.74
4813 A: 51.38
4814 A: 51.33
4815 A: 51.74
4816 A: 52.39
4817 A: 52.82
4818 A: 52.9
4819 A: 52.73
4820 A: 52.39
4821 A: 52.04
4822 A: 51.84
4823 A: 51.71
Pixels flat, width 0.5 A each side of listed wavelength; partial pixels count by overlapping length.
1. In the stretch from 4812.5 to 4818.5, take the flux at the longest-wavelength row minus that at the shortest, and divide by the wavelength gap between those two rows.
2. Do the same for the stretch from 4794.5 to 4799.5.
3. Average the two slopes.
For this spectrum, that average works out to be 0.20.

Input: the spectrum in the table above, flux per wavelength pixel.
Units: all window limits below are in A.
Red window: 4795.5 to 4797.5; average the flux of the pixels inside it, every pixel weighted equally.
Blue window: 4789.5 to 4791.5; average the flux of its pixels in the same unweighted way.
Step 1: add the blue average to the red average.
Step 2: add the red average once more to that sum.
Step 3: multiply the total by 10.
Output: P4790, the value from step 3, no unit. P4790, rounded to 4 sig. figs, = 1546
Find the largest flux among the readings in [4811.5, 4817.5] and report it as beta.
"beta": 52.82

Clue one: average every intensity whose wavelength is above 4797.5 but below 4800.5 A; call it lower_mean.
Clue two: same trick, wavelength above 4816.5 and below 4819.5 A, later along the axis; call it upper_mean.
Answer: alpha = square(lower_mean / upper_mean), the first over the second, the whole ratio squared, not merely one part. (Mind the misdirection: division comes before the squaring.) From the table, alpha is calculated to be 0.963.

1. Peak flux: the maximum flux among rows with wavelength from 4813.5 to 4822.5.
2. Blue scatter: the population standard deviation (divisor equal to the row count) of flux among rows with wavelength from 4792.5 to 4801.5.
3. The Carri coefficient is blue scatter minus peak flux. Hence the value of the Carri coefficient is -52.4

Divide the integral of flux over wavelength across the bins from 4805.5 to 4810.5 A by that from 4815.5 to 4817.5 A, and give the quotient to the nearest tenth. 2.4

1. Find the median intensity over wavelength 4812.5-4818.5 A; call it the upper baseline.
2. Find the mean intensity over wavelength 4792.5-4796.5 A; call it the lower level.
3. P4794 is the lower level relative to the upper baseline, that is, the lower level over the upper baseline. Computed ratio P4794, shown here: 0.99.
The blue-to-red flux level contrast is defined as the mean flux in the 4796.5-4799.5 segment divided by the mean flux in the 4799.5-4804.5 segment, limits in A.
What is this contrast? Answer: 1.02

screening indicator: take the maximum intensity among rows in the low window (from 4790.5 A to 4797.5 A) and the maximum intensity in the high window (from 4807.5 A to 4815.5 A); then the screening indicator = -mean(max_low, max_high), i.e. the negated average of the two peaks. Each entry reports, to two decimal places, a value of -52.02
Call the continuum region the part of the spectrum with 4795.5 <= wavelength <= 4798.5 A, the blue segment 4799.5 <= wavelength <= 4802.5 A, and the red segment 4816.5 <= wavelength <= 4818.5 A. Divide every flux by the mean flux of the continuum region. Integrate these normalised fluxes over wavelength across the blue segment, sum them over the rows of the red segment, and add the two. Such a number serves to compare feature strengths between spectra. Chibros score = 5.0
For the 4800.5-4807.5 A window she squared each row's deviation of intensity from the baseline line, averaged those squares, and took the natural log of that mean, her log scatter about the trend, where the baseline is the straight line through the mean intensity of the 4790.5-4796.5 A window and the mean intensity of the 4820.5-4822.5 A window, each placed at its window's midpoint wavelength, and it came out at -2.00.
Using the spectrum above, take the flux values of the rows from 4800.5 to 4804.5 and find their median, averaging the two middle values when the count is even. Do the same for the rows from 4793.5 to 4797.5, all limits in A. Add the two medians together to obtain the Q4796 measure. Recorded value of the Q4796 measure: 103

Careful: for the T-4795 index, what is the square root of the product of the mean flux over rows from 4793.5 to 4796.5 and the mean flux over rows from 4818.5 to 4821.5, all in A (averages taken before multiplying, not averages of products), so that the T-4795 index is 52.0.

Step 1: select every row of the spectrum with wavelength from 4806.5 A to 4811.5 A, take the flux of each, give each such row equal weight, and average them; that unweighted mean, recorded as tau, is 51.3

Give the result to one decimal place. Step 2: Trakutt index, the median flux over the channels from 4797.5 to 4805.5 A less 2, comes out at 49.4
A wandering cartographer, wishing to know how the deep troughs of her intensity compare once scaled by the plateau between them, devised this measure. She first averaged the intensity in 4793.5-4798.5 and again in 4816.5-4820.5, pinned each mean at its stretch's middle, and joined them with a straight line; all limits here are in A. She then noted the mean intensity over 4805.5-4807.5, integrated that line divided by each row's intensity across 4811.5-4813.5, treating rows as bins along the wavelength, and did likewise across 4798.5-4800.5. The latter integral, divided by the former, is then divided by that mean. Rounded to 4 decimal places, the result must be 0.0193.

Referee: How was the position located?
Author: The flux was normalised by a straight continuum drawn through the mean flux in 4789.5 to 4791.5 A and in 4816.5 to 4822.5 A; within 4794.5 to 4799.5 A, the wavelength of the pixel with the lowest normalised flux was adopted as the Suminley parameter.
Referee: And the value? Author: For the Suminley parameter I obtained 4795 A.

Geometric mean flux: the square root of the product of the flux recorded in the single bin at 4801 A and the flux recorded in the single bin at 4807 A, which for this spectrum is 51.0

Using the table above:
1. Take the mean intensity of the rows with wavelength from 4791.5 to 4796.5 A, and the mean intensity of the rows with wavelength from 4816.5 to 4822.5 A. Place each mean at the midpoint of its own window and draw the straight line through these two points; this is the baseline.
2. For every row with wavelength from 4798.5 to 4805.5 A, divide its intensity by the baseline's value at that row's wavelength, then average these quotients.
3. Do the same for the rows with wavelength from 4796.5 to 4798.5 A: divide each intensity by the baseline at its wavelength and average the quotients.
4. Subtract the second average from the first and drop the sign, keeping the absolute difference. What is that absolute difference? 0.0218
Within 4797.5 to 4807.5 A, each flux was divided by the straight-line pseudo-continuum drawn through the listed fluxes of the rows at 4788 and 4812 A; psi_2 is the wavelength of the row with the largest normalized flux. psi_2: 4798 A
